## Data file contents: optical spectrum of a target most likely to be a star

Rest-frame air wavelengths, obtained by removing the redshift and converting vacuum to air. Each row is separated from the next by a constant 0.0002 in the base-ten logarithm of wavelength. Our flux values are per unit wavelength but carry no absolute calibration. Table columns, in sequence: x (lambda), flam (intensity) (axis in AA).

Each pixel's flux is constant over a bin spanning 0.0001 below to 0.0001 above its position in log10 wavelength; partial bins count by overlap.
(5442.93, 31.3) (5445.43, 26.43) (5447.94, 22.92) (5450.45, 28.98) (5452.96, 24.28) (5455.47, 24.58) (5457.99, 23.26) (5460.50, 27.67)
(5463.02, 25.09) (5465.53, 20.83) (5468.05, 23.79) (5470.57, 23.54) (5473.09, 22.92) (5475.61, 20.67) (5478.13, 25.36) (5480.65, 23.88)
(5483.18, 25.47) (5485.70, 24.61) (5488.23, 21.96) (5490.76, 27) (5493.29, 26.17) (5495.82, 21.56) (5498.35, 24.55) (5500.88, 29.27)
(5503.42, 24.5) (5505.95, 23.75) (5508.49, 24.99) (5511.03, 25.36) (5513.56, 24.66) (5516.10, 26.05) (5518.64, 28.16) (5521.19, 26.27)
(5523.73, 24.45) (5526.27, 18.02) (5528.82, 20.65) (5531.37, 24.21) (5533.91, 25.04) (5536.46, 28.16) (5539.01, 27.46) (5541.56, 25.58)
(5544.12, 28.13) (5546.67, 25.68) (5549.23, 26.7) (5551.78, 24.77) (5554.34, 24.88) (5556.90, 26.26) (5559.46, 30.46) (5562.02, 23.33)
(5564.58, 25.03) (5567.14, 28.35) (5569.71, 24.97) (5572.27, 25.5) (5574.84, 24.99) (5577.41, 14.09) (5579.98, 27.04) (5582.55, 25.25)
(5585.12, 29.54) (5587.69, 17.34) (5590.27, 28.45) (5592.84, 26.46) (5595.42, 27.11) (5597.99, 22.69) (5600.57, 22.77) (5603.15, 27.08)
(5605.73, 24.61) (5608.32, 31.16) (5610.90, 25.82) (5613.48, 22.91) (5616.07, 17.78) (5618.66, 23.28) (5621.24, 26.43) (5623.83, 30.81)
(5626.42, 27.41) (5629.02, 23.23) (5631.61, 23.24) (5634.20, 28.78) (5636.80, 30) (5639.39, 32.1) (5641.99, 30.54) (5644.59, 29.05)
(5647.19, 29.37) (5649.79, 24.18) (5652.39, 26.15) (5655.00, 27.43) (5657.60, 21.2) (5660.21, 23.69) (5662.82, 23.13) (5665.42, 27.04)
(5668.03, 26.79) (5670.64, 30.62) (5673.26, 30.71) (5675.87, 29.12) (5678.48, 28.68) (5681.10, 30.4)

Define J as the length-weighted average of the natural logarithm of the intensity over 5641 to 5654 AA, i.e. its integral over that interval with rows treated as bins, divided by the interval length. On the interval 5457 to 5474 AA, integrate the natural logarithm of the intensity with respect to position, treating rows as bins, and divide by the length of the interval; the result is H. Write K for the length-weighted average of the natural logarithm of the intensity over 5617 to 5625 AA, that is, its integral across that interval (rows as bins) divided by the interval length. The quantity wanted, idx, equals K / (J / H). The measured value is 3.12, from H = 3.17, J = 3.32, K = 3.26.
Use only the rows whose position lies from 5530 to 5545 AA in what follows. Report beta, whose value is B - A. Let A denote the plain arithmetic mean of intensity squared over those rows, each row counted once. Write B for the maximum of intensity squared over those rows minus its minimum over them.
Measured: -494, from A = 701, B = 207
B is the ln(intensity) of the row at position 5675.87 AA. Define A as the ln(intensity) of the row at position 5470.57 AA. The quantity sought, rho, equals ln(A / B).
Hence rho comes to -0.07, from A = 3.16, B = 3.37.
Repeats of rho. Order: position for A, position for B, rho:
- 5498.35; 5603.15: -0.03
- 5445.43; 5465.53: 0.08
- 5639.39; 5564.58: 0.07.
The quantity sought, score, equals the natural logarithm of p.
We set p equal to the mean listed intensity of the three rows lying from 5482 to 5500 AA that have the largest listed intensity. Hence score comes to 3.266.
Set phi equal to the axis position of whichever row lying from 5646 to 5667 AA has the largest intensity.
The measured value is 5647.19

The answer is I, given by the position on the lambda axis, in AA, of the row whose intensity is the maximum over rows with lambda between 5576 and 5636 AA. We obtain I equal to 5608.32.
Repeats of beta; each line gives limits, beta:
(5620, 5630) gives -325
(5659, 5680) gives -354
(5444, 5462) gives -337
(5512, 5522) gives -508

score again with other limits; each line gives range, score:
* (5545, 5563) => 3.325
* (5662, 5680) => 3.406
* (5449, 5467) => 3.305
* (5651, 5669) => 3.299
